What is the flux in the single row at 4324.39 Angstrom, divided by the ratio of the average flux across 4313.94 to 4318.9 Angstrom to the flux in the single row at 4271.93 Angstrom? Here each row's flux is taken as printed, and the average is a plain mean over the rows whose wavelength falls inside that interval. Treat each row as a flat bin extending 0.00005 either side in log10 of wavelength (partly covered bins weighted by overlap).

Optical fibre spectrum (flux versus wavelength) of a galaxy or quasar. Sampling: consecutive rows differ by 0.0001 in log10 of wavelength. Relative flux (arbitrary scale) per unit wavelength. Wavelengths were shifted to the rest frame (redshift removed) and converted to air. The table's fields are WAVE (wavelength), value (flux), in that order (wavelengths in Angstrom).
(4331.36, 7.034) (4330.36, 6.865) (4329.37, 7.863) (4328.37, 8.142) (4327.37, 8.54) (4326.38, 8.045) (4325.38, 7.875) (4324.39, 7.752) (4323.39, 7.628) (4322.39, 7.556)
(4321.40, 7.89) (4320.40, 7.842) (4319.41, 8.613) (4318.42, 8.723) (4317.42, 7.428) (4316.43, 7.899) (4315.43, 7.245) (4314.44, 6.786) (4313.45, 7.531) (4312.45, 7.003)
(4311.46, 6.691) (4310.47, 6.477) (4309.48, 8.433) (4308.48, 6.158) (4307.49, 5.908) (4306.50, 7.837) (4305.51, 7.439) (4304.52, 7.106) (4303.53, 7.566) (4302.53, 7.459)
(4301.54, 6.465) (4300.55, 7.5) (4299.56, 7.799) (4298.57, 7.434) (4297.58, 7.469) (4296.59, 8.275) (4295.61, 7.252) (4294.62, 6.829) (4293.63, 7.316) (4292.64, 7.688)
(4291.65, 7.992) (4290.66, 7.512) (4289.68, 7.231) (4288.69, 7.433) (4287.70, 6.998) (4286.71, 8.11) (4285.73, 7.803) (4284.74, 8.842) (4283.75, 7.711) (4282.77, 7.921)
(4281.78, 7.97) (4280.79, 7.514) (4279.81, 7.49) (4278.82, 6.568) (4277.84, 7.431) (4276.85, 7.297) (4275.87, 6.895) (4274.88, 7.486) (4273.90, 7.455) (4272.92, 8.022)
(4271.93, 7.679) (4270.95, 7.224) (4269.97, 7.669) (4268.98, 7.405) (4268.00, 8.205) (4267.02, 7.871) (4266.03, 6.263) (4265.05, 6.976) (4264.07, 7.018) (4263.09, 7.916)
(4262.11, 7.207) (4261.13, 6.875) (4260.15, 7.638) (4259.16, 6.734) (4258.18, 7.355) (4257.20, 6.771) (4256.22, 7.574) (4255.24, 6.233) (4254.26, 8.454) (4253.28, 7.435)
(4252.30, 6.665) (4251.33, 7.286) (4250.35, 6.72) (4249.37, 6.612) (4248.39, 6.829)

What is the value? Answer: 7.82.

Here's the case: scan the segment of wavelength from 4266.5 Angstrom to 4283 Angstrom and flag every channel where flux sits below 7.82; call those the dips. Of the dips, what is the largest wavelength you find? 4280.79 Angstrom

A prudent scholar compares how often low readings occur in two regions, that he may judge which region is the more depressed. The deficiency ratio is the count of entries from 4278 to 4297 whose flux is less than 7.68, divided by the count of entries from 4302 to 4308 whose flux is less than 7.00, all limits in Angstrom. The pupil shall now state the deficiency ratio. 10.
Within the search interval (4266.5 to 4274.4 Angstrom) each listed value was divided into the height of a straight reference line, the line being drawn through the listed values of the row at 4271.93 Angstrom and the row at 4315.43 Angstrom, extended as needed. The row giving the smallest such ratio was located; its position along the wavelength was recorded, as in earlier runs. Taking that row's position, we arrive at 4268.00 Angstrom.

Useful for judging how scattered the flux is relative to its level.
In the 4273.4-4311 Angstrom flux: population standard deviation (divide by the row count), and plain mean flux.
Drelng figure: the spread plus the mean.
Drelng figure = 8.01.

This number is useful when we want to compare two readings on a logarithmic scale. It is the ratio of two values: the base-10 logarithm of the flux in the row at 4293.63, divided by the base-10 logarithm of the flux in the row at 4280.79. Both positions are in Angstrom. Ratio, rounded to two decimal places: 0.99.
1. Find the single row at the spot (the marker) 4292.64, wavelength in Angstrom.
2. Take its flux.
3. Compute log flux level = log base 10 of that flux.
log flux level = 0.886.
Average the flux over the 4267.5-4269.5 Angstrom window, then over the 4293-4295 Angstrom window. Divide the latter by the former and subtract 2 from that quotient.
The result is -1.09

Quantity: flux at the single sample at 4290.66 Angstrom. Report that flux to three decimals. 7.512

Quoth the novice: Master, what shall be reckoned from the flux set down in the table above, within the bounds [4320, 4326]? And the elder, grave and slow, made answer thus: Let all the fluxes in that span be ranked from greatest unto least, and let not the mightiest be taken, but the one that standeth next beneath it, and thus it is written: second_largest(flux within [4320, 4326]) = 7.875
